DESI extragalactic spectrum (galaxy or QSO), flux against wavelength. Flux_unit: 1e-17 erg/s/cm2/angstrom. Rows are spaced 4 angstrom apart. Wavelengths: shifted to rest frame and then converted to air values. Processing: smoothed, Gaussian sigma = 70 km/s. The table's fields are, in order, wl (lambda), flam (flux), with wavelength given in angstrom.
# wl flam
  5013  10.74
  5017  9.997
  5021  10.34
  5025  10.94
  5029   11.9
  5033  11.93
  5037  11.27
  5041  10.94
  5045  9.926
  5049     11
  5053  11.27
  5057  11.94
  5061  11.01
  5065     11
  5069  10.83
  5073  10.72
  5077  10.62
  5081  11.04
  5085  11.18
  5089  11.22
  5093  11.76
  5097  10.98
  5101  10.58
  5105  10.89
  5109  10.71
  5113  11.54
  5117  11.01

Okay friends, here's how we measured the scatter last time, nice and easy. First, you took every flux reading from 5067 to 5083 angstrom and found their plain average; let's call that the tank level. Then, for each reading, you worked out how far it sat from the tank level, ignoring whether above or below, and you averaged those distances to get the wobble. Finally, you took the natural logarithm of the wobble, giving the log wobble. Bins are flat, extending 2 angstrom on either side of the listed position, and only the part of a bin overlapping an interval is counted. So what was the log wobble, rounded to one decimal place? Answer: -2.0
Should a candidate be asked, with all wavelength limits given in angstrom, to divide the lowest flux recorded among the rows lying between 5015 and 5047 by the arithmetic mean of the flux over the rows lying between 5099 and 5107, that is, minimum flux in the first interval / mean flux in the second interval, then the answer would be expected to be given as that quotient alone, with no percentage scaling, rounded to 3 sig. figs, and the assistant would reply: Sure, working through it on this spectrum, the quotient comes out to 0.925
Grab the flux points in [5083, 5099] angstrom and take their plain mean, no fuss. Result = 11.3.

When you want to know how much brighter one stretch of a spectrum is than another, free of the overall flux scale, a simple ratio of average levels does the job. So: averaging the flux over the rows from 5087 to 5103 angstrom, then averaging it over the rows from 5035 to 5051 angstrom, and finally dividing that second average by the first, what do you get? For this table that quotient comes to 0.968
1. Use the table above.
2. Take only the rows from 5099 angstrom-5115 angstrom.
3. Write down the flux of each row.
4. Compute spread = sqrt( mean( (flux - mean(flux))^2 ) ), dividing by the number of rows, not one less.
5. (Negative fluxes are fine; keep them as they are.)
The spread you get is 0.37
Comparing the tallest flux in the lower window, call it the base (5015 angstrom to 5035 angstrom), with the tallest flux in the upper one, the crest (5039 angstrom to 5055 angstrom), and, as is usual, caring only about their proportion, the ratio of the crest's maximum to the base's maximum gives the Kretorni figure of 0.94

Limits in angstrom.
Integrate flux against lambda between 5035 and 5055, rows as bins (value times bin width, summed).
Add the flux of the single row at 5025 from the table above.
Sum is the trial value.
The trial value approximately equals 229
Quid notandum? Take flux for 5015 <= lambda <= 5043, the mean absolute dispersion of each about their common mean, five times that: 2.8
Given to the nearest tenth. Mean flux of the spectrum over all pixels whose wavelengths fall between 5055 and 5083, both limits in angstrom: 11.0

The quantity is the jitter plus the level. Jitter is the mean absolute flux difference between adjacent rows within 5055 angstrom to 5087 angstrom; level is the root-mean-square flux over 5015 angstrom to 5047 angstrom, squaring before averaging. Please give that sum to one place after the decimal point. 11.2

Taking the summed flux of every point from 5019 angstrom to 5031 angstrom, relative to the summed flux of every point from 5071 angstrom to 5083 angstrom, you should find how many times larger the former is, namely 1.02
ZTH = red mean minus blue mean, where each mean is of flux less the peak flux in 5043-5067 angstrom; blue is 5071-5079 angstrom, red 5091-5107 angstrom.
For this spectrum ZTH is 0.38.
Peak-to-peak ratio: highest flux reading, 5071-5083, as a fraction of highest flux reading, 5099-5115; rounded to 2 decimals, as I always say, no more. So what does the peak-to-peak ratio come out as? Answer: 0.96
